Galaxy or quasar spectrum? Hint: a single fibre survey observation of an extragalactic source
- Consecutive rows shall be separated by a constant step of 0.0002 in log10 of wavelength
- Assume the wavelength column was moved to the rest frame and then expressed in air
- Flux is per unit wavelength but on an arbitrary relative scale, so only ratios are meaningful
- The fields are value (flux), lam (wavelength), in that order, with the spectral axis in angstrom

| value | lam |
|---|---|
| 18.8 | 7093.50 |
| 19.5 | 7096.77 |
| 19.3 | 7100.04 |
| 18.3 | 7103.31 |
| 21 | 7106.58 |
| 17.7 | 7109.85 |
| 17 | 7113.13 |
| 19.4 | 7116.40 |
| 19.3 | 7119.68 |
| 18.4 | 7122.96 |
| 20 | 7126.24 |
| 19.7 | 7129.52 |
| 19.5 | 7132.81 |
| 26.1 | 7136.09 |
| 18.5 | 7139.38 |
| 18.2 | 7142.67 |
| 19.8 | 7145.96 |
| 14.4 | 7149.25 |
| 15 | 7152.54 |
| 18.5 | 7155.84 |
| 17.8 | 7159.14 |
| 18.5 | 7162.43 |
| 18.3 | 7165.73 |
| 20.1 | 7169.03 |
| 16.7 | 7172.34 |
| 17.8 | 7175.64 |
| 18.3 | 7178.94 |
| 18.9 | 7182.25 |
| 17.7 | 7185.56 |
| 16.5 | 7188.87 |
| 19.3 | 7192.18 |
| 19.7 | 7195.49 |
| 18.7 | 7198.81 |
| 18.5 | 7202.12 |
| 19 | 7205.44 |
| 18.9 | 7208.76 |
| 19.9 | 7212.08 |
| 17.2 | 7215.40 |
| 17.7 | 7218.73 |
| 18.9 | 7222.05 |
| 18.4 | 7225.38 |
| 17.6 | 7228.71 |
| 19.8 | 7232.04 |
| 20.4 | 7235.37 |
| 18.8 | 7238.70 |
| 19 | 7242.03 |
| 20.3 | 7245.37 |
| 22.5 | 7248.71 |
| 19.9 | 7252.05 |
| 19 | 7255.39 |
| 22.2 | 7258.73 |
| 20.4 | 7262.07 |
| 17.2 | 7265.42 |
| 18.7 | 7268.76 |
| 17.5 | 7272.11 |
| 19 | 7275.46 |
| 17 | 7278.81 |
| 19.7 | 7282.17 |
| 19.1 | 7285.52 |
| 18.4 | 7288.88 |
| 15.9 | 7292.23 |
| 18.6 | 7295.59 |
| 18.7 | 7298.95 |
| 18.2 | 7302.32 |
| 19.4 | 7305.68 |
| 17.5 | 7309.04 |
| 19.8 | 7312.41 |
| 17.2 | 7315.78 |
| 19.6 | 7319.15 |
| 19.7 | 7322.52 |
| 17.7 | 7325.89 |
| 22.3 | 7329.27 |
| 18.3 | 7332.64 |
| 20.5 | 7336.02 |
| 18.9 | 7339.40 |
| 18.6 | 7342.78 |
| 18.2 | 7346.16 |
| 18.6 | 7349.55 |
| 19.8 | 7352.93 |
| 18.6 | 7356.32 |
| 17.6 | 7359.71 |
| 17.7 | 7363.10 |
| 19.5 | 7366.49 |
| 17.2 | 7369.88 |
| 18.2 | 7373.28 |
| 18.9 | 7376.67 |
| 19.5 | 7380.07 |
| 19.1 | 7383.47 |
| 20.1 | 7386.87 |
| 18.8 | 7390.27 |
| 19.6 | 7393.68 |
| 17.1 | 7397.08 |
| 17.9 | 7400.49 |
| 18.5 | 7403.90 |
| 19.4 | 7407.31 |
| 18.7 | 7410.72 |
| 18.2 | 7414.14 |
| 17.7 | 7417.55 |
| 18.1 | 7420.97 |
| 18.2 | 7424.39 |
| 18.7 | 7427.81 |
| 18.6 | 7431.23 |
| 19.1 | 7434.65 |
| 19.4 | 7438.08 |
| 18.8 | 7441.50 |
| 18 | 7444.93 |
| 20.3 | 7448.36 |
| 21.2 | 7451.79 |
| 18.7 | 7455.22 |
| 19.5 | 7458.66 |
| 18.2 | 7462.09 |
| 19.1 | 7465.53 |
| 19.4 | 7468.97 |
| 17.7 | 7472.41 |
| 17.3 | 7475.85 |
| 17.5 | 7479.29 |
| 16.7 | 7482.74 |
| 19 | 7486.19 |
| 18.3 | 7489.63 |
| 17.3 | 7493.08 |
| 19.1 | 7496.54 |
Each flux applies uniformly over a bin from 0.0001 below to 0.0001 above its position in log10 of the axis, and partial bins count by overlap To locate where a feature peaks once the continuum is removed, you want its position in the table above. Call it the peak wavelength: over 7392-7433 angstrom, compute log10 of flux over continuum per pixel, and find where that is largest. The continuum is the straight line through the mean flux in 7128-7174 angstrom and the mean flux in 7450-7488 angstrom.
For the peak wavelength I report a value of 7393.68 angstrom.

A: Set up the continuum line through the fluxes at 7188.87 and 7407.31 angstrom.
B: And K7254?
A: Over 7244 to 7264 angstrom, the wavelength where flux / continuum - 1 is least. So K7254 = 7255.39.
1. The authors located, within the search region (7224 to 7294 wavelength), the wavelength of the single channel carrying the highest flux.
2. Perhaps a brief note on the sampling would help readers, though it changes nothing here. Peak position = 7248.71 angstrom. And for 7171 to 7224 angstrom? 7212.08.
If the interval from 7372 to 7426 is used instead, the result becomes 7386.87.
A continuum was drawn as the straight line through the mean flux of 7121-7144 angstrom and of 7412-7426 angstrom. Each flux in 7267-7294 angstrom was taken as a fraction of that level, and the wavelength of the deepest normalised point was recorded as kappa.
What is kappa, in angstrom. 7292.23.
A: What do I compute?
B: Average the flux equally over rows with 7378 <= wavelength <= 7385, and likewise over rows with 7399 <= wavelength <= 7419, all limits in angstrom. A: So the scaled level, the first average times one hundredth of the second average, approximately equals 3.55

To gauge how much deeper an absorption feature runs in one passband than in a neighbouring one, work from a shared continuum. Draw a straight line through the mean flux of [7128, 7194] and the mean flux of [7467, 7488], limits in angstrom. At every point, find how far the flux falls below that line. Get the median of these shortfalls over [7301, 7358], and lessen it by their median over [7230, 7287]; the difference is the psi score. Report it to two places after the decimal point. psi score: 0.38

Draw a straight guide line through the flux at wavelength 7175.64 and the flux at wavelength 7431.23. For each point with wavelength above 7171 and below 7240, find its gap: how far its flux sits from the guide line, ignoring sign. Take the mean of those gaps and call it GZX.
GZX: 0.99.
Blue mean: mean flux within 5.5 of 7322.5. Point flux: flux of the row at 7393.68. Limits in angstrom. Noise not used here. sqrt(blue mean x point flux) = 19.3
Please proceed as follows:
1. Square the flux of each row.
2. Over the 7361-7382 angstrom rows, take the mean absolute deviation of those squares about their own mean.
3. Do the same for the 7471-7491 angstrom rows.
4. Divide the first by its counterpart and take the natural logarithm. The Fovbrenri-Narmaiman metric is 0.3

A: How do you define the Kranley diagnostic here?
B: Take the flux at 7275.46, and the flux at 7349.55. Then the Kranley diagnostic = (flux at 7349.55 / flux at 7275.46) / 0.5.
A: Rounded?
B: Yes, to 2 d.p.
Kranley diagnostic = 1.96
